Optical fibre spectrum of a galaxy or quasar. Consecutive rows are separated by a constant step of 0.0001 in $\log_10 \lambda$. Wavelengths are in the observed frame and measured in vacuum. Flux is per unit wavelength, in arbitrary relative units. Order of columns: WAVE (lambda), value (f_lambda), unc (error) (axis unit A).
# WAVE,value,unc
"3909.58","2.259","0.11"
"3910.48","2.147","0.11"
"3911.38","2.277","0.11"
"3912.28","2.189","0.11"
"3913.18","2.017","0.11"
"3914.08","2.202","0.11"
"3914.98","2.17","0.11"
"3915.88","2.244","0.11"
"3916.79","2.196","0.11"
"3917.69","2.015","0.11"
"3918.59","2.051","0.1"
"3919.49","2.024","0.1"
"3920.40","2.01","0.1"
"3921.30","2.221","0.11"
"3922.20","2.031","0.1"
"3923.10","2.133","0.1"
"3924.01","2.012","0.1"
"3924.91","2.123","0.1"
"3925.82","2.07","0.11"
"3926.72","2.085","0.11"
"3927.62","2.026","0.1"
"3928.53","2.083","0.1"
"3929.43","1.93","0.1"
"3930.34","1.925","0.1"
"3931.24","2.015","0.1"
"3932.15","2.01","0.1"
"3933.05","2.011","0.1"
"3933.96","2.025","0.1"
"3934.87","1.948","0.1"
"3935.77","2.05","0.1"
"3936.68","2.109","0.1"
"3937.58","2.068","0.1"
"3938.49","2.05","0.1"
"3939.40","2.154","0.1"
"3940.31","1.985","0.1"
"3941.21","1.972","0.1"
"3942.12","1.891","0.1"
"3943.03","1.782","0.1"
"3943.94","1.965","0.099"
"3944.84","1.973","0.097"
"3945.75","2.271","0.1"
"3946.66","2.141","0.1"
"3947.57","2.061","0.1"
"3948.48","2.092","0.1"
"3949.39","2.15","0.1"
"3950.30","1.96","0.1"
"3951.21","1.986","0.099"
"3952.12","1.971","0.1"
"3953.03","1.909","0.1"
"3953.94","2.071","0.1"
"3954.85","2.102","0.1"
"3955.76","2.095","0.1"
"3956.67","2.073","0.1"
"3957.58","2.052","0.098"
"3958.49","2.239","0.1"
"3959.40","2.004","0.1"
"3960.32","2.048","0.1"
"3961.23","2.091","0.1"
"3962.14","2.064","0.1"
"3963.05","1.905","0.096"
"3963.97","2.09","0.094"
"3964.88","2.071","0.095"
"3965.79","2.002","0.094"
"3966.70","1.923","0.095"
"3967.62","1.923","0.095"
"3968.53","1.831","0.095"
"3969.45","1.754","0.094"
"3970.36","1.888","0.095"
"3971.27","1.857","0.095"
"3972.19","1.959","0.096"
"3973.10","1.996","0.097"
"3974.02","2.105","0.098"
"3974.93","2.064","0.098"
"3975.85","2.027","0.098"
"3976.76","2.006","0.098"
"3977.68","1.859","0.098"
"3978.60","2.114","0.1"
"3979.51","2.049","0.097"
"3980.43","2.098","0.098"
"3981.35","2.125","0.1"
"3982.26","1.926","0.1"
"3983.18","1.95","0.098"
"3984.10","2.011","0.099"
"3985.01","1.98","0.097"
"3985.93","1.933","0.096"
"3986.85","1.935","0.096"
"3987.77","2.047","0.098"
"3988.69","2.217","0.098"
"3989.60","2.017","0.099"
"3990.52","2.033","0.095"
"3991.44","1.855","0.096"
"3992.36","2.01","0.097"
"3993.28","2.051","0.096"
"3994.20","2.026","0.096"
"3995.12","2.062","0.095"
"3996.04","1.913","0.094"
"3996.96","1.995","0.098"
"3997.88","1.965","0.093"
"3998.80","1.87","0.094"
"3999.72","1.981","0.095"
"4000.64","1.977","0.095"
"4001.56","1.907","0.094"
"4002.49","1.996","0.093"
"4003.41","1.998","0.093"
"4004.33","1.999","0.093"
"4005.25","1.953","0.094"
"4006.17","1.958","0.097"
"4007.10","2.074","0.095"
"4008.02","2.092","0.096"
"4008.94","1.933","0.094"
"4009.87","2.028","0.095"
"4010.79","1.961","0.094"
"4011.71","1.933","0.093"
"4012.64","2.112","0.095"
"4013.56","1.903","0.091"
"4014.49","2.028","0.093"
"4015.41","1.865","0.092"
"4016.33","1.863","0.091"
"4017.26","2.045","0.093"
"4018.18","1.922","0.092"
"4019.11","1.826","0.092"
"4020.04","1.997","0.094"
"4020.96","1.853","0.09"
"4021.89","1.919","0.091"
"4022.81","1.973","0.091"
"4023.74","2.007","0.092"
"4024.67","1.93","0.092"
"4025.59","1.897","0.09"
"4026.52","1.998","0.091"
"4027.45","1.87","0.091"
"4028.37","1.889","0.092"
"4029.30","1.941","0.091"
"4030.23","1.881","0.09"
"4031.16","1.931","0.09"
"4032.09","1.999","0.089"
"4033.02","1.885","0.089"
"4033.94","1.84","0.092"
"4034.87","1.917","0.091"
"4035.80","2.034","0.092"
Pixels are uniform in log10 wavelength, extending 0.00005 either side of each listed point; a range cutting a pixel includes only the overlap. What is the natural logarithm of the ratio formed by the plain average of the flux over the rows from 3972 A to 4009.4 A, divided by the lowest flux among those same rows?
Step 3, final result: 0.076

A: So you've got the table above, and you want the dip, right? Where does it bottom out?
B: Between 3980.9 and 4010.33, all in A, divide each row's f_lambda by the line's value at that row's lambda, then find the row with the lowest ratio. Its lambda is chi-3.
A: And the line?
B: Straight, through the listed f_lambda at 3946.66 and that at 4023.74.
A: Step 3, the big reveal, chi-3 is 3991.44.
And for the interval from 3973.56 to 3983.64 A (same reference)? 3977.68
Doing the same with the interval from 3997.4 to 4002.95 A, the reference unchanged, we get 3998.80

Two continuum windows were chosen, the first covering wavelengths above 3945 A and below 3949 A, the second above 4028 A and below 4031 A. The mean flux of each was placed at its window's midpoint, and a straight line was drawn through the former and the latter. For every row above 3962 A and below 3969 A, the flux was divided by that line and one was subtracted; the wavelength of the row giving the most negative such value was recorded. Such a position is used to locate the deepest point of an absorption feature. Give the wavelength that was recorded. 3968.53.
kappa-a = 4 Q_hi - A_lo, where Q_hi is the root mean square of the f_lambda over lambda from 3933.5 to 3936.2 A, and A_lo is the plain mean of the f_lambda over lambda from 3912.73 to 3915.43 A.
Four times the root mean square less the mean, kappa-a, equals 5.90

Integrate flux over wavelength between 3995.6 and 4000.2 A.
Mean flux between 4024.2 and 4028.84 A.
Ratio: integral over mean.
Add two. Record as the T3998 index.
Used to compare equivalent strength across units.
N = 6.67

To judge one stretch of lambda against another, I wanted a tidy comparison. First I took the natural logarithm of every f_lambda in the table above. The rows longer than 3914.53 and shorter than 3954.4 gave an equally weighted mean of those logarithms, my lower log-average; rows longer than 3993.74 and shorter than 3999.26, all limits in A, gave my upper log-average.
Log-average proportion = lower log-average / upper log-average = 1.05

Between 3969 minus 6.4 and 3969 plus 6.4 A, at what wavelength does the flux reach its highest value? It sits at 3974.02 A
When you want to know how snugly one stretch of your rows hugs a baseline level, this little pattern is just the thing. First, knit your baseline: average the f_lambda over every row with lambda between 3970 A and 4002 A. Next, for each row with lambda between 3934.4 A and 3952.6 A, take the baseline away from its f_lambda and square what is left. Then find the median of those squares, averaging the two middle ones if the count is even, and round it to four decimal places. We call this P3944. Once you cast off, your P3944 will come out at 0.0037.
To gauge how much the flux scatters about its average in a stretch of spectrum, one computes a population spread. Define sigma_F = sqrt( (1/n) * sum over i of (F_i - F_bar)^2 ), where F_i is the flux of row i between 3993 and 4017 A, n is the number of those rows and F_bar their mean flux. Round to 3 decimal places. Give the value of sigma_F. 0.068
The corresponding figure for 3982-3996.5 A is 0.080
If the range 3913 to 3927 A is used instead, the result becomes 0.081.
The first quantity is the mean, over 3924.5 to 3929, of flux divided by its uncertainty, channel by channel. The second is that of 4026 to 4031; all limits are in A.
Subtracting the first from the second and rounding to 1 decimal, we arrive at 1.0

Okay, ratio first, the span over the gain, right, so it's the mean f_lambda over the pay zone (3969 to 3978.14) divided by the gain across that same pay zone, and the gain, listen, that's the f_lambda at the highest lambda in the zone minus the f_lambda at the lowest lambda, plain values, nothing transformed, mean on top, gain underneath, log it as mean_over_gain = 19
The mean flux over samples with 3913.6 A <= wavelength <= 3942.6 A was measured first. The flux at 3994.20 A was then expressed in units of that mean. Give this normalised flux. 0.98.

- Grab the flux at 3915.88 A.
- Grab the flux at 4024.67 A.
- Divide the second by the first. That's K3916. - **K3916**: 0.86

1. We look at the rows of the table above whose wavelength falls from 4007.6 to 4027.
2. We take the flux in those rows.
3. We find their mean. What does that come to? 1.96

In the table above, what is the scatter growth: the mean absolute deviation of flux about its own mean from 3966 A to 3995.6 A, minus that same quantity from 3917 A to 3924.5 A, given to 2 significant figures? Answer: 0.022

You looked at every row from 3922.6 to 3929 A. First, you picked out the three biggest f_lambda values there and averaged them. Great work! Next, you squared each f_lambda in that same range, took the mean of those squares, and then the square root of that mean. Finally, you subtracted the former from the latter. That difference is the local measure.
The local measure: -0.037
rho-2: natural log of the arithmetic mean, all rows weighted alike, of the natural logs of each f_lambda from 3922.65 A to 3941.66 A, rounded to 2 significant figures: -0.34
